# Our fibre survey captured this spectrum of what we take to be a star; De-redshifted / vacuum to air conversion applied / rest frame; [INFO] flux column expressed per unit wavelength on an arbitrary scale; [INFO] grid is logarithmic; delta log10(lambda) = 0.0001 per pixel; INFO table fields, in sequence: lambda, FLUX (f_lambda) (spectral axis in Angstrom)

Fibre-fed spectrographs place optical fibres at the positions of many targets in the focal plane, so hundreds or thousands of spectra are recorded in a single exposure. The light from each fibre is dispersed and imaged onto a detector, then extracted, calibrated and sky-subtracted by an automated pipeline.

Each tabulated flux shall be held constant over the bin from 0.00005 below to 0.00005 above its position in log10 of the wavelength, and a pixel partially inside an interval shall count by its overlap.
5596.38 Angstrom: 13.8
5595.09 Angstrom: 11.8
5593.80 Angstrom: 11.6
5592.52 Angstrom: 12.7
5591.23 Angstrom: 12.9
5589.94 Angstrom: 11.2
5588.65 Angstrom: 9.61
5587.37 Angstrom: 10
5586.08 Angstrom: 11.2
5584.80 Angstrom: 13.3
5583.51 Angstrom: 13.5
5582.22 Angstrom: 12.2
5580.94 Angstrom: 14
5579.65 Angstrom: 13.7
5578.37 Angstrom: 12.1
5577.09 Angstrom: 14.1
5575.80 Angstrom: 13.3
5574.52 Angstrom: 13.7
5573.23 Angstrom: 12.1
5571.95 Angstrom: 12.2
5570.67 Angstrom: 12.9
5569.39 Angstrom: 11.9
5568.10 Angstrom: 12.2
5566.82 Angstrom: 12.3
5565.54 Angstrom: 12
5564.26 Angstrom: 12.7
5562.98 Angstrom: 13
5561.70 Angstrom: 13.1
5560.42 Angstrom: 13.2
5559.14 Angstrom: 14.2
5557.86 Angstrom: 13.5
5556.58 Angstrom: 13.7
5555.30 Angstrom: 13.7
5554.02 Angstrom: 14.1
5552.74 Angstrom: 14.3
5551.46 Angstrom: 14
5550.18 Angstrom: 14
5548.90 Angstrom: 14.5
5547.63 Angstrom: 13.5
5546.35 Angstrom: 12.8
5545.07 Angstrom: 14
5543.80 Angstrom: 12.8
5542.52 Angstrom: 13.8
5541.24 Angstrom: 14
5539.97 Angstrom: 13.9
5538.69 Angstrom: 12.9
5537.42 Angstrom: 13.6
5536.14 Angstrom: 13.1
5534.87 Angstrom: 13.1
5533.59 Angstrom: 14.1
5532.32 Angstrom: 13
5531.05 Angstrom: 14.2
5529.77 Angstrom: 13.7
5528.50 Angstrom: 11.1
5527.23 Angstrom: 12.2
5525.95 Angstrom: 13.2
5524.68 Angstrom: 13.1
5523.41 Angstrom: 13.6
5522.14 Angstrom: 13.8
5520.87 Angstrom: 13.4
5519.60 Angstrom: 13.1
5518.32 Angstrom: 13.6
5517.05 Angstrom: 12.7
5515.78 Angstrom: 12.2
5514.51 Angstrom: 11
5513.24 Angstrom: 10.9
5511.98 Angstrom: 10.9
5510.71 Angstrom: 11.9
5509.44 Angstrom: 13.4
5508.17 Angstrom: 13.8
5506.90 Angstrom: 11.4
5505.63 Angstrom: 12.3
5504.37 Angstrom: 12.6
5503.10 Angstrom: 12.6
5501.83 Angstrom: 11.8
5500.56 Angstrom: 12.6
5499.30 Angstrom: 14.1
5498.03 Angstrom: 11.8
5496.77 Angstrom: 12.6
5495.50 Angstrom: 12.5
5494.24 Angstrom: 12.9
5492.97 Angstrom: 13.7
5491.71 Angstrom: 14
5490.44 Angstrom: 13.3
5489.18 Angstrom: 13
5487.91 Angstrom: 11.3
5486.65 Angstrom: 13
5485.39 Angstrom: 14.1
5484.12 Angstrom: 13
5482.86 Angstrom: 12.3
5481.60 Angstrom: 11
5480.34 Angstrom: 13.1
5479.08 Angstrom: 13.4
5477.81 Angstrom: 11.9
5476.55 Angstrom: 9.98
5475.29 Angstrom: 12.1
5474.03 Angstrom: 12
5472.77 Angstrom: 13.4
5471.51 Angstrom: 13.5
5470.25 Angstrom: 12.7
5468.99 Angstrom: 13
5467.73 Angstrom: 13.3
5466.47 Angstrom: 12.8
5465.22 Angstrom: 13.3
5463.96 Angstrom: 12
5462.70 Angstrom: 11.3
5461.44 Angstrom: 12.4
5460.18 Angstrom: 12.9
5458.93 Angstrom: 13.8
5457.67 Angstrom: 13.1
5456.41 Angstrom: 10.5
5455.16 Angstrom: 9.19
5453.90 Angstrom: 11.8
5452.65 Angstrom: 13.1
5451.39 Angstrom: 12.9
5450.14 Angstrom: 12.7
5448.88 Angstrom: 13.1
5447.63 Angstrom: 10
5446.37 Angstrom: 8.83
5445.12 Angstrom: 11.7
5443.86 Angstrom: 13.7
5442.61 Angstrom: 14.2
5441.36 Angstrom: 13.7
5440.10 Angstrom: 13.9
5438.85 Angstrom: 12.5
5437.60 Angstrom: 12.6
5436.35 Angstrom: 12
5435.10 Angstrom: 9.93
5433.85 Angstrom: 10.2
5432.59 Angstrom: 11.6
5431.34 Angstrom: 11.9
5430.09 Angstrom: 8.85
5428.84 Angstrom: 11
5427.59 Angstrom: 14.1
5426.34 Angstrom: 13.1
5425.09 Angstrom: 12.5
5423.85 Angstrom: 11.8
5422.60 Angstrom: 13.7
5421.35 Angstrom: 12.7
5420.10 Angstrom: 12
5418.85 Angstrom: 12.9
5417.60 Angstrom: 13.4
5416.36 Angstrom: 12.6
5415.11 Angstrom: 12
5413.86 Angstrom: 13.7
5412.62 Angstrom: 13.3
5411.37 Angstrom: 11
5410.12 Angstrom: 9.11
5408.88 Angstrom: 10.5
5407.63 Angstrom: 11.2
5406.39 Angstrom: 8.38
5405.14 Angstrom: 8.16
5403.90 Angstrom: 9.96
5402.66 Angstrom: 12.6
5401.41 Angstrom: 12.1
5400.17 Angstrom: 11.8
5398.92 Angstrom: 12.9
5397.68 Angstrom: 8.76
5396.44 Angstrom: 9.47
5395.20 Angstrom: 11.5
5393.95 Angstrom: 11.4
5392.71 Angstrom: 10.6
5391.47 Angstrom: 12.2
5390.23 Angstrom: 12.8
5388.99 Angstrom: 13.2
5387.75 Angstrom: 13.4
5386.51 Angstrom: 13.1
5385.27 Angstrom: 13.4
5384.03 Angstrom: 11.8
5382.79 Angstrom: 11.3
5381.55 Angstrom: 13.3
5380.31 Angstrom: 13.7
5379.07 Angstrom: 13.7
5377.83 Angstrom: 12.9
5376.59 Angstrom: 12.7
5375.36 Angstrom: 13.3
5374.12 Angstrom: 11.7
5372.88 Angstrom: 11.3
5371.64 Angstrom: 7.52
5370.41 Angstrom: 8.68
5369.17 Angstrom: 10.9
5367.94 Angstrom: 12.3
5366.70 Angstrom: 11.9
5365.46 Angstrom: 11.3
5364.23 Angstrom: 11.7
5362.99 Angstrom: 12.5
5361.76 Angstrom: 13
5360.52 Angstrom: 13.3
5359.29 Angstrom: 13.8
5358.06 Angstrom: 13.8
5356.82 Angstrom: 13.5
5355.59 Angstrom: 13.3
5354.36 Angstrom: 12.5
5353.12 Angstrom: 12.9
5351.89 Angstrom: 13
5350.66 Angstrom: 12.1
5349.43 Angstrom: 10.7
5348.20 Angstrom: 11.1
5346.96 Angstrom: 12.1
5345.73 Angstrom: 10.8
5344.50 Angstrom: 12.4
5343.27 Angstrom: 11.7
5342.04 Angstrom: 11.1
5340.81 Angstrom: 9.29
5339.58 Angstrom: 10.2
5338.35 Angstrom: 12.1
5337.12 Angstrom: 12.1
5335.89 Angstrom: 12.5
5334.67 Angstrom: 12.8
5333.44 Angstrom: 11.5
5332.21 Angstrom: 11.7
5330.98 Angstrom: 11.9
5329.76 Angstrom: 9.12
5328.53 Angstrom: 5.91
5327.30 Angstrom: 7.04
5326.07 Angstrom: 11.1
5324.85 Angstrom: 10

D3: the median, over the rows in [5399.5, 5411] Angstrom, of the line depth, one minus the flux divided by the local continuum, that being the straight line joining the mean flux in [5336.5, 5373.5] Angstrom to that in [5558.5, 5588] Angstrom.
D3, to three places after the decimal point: 0.125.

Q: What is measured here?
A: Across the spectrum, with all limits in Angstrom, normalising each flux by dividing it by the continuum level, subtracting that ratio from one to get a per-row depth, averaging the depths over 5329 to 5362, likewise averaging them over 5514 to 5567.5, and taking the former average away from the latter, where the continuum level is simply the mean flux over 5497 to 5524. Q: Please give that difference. -0.10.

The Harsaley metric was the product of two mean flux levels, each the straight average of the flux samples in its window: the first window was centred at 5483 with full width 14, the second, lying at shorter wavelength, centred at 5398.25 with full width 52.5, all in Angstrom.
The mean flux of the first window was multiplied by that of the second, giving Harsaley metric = 148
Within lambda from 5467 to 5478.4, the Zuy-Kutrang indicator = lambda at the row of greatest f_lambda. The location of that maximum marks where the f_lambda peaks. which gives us 5471.51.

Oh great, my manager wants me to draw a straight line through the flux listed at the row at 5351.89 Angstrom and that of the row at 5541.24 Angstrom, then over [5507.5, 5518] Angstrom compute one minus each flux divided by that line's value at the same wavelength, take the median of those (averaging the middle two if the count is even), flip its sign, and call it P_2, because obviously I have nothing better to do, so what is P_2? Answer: -0.13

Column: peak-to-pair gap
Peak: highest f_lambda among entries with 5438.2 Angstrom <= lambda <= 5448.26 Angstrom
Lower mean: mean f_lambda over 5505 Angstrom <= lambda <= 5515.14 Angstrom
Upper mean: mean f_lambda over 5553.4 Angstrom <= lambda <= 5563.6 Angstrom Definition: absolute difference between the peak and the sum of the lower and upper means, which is 11.3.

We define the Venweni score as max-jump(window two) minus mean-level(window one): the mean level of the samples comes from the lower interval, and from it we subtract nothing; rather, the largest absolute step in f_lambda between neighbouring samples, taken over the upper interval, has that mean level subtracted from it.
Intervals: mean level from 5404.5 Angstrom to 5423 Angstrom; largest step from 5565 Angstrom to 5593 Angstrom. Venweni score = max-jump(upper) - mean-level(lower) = -9.5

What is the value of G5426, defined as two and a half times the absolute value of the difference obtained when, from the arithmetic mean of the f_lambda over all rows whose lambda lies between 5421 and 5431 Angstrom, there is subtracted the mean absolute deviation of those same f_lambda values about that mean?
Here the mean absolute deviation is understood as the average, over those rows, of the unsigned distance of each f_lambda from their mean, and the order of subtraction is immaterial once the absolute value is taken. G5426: 27.4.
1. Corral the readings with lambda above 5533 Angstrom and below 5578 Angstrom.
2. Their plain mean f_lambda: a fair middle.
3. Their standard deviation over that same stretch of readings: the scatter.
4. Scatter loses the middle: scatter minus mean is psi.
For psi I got -12.6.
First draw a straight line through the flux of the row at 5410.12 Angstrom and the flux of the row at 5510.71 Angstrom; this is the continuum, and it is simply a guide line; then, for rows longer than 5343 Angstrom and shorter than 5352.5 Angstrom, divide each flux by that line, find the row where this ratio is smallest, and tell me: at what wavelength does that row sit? 5349.43 Angstrom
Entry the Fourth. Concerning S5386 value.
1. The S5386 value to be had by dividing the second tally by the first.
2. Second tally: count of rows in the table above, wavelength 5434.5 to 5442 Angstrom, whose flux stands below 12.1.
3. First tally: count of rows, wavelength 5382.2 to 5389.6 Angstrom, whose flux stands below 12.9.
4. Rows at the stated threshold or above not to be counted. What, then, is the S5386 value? 1.0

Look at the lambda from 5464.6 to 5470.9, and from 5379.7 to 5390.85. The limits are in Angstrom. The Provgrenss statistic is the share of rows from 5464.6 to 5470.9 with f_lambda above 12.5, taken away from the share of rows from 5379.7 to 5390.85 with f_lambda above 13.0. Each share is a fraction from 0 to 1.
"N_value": -0.33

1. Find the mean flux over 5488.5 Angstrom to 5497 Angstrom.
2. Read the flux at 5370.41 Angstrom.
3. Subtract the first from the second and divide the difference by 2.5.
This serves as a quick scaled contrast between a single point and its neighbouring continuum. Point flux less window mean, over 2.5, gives -1.8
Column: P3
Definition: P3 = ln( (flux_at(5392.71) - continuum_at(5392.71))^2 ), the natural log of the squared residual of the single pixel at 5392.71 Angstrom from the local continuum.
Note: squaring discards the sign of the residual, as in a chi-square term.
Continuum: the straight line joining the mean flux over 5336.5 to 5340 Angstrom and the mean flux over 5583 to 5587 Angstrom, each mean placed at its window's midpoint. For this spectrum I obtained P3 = 0.2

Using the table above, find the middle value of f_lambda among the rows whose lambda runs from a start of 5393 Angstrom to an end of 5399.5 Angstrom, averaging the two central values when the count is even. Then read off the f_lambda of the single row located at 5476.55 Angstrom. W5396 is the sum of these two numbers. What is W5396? 21.4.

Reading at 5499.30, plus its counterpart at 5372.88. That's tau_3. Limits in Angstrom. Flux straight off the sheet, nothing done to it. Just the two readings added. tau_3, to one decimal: 25.4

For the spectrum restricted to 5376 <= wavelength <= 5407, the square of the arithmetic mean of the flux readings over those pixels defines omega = 139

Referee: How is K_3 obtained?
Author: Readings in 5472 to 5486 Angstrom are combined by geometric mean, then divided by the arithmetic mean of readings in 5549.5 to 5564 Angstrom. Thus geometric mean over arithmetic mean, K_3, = 0.90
